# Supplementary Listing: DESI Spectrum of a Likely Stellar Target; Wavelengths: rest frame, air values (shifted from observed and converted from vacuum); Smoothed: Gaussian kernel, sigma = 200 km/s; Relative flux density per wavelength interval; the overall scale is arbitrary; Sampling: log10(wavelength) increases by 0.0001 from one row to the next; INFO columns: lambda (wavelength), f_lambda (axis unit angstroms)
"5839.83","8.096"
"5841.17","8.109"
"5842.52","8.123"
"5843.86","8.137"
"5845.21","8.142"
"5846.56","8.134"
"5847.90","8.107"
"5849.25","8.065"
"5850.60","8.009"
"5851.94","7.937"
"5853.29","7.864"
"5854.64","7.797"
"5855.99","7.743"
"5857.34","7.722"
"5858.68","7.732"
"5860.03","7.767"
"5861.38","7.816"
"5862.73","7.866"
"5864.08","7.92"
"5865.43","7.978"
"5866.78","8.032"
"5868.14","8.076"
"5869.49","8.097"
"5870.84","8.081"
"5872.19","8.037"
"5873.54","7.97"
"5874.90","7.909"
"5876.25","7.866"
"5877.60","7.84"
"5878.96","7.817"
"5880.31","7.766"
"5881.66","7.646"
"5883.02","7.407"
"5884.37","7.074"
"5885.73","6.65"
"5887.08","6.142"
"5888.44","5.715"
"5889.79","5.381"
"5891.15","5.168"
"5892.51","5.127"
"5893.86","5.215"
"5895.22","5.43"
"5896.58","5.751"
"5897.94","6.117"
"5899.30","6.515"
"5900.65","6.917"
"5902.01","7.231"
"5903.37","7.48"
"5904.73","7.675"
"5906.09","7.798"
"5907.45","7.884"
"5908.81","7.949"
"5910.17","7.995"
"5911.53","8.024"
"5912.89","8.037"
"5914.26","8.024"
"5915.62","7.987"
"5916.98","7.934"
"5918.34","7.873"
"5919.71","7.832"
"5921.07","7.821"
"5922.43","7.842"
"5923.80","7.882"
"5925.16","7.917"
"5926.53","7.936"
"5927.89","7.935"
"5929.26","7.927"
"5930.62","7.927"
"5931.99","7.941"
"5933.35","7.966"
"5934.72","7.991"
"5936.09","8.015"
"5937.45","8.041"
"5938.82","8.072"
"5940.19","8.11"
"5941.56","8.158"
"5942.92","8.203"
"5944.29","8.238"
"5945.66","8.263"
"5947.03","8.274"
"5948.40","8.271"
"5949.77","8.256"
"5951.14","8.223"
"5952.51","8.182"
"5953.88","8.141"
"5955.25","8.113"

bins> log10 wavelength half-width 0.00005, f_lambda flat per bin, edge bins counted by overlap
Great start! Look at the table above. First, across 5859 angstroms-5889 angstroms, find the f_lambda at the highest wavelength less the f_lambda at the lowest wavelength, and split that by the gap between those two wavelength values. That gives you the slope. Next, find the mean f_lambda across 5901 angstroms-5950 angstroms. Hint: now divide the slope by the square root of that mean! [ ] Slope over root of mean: -0.026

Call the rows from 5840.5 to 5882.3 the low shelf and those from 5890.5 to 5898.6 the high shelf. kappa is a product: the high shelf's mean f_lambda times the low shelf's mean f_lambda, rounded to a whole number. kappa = 43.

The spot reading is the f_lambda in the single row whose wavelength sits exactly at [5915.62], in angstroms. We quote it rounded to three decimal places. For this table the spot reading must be 7.987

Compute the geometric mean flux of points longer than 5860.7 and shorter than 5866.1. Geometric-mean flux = 7.9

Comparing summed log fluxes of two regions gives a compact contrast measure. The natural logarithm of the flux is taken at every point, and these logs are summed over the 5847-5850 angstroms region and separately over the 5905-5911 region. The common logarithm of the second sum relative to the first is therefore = 0.3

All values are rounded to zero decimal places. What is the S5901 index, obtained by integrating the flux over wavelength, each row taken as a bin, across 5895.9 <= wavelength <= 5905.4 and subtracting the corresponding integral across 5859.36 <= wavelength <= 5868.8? -10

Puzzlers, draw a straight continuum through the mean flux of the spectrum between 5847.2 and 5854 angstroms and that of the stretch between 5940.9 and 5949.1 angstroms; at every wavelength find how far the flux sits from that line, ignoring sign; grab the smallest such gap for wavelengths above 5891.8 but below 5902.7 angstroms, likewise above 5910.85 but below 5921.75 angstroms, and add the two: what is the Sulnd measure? 1.0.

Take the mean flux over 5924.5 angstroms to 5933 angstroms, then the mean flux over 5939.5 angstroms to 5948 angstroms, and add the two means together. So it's 16.1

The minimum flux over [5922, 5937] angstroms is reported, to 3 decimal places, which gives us 7.842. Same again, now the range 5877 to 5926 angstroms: 5.127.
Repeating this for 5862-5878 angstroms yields 7.840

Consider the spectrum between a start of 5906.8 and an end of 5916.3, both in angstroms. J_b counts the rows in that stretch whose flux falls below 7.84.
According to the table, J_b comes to 0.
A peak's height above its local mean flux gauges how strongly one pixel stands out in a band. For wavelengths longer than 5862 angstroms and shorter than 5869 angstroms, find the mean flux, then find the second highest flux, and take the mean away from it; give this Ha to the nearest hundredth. 0.06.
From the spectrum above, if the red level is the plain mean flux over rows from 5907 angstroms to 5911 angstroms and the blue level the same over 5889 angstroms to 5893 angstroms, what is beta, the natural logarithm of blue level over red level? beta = -0.42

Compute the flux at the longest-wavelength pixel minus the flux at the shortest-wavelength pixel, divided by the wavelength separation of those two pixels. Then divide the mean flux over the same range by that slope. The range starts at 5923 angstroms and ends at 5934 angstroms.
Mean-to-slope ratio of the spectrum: 901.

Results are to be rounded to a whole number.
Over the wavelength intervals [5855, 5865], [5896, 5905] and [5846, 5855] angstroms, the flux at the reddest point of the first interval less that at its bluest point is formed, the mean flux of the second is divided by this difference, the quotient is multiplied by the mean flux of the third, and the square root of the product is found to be 18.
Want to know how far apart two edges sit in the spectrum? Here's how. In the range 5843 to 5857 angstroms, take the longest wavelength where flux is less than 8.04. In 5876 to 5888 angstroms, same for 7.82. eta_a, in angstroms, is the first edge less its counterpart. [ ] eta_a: -31.1 angstroms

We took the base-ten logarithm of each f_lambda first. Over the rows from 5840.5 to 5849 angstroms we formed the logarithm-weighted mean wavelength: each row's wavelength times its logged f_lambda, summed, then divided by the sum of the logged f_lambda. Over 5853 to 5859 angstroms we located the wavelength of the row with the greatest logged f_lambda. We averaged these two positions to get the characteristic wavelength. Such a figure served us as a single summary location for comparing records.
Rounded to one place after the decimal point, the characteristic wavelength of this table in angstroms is 5848.9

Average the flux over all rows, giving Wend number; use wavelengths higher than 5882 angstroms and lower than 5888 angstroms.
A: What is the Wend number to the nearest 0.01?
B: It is 6.82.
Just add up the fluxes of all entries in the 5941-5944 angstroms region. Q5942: 16.4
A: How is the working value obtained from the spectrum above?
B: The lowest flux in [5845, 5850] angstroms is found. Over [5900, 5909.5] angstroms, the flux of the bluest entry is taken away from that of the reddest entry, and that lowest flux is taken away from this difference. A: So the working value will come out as -7.0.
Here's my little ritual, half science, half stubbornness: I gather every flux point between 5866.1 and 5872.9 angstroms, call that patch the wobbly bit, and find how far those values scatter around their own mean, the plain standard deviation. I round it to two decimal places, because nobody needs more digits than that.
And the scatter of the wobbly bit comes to 0.03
